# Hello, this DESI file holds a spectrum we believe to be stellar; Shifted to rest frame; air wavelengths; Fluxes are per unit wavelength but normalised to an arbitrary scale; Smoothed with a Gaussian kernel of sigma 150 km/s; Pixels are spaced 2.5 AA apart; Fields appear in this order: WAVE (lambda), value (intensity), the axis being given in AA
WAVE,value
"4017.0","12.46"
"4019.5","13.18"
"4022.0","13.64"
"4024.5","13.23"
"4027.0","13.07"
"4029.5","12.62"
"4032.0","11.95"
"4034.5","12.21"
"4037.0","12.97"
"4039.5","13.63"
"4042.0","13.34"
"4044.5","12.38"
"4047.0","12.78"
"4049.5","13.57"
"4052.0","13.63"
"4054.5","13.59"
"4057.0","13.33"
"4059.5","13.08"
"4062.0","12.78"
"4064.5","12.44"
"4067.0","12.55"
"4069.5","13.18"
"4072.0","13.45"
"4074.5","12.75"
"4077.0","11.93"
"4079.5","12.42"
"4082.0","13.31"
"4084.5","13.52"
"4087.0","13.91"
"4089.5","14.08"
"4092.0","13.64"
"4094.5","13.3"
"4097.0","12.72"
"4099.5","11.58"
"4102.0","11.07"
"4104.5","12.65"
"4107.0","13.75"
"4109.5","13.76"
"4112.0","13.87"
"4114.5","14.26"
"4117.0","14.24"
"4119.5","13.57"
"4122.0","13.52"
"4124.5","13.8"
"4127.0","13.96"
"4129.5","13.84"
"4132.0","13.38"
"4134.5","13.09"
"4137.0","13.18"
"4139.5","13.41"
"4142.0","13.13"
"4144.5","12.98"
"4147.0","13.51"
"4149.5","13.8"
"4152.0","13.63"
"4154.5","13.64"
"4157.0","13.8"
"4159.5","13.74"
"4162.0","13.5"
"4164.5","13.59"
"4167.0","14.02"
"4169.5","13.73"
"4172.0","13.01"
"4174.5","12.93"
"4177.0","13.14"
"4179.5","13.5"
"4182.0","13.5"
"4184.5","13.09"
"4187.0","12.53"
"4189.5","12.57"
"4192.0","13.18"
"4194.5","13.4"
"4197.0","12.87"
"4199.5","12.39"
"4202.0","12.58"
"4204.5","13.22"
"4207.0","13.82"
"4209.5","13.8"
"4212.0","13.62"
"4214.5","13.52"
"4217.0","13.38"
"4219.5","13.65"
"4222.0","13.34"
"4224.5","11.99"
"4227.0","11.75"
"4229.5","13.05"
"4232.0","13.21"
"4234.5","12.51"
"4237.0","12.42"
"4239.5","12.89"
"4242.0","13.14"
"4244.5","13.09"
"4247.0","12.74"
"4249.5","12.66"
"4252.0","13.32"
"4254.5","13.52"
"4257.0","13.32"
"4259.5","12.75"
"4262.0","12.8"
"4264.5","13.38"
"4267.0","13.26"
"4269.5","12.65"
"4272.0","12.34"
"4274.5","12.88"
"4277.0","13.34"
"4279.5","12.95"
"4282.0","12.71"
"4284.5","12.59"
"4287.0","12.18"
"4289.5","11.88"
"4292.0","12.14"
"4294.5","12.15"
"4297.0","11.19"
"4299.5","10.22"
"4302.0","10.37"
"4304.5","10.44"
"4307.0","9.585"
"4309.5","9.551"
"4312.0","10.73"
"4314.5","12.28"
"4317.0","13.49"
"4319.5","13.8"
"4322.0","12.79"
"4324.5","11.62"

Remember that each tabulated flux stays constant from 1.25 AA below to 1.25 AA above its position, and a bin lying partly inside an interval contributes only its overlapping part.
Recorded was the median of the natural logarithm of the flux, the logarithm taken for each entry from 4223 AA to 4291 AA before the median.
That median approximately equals 2.55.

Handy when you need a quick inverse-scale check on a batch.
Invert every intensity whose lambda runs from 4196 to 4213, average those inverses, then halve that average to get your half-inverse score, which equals 0.0380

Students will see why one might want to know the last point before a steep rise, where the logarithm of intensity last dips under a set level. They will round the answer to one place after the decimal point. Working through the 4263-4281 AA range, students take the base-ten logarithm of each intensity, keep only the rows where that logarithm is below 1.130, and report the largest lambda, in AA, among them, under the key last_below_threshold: 4279.5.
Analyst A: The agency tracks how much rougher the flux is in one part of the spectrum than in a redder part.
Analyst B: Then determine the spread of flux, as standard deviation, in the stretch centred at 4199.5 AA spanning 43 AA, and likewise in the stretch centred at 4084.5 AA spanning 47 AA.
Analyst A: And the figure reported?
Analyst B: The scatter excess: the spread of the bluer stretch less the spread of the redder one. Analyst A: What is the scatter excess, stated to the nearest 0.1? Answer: 0.3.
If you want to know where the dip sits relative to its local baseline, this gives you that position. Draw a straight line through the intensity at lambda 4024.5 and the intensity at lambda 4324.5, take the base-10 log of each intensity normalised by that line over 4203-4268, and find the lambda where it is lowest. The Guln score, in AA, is 4227.0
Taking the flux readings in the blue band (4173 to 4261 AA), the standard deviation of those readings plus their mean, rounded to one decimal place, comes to 13.5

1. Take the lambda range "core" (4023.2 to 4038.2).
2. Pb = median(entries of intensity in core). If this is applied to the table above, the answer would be 12.8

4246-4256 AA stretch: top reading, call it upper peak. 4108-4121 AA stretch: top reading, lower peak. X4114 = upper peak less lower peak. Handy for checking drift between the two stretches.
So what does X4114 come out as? -0.7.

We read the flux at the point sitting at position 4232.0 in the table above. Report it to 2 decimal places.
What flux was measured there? 13.21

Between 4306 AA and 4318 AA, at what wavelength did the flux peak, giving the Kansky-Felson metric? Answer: 4317.0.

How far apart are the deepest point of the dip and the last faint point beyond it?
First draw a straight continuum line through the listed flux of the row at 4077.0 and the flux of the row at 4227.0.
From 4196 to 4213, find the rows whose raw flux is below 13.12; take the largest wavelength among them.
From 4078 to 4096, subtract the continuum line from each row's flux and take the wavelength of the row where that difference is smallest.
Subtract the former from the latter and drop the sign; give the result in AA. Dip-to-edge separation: 122.5 AA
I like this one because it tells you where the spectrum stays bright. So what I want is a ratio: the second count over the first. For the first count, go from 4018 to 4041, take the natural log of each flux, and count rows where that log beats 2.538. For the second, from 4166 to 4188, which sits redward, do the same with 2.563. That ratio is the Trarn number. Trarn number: 1.2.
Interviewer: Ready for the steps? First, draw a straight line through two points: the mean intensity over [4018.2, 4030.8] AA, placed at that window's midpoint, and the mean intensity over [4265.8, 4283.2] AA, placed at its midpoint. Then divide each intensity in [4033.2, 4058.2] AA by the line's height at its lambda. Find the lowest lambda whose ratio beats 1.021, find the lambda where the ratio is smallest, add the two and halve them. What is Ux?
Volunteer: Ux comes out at 4037.0 AA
